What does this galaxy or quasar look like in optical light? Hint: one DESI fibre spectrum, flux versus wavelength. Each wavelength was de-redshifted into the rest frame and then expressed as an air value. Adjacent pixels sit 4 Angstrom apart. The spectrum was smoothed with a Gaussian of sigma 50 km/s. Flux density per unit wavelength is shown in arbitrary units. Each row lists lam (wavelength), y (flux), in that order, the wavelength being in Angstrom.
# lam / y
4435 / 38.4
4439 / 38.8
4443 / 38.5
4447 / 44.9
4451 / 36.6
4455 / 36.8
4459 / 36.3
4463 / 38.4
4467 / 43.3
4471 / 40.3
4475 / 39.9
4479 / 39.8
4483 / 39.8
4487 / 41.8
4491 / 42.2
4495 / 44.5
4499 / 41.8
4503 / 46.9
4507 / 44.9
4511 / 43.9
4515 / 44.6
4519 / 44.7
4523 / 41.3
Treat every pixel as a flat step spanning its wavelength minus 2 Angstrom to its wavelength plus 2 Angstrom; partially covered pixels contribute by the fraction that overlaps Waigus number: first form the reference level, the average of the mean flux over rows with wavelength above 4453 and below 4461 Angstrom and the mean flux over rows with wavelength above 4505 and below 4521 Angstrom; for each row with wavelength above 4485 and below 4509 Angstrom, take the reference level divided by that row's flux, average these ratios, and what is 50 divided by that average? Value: 54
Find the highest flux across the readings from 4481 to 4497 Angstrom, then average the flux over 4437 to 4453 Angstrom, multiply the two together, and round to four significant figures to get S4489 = 1767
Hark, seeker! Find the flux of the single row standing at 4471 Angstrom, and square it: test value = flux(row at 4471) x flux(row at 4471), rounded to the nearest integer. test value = 1624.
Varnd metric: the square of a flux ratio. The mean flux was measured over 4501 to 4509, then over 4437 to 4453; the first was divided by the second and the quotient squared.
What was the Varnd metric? 1.34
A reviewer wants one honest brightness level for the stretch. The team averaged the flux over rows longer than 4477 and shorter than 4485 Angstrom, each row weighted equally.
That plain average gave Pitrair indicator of 39.8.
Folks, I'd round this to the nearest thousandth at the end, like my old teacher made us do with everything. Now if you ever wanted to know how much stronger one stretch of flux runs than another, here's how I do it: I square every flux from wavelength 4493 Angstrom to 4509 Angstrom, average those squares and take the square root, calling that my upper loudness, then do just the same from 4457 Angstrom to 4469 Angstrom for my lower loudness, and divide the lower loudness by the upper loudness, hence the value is 0.885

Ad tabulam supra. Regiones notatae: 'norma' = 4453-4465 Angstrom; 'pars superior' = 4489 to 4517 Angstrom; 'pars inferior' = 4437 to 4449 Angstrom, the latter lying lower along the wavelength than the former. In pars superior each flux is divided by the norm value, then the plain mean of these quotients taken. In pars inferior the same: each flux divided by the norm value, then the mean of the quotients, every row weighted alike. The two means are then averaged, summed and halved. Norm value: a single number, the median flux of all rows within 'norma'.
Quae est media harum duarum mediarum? 1.153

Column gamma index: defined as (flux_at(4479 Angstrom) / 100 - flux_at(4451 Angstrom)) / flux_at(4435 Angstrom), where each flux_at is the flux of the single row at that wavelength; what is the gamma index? -0.94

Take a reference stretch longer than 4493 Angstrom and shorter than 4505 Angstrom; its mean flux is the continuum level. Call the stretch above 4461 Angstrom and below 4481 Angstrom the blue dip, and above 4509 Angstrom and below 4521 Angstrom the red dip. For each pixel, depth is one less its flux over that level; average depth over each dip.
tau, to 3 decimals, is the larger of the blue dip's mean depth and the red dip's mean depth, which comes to 0.091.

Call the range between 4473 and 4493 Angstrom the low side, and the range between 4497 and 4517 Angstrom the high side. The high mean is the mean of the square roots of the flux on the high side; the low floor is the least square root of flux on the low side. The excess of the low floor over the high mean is -0.35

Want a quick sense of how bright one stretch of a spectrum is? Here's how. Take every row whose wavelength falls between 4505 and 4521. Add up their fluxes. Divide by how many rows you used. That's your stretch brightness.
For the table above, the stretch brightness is 44.5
